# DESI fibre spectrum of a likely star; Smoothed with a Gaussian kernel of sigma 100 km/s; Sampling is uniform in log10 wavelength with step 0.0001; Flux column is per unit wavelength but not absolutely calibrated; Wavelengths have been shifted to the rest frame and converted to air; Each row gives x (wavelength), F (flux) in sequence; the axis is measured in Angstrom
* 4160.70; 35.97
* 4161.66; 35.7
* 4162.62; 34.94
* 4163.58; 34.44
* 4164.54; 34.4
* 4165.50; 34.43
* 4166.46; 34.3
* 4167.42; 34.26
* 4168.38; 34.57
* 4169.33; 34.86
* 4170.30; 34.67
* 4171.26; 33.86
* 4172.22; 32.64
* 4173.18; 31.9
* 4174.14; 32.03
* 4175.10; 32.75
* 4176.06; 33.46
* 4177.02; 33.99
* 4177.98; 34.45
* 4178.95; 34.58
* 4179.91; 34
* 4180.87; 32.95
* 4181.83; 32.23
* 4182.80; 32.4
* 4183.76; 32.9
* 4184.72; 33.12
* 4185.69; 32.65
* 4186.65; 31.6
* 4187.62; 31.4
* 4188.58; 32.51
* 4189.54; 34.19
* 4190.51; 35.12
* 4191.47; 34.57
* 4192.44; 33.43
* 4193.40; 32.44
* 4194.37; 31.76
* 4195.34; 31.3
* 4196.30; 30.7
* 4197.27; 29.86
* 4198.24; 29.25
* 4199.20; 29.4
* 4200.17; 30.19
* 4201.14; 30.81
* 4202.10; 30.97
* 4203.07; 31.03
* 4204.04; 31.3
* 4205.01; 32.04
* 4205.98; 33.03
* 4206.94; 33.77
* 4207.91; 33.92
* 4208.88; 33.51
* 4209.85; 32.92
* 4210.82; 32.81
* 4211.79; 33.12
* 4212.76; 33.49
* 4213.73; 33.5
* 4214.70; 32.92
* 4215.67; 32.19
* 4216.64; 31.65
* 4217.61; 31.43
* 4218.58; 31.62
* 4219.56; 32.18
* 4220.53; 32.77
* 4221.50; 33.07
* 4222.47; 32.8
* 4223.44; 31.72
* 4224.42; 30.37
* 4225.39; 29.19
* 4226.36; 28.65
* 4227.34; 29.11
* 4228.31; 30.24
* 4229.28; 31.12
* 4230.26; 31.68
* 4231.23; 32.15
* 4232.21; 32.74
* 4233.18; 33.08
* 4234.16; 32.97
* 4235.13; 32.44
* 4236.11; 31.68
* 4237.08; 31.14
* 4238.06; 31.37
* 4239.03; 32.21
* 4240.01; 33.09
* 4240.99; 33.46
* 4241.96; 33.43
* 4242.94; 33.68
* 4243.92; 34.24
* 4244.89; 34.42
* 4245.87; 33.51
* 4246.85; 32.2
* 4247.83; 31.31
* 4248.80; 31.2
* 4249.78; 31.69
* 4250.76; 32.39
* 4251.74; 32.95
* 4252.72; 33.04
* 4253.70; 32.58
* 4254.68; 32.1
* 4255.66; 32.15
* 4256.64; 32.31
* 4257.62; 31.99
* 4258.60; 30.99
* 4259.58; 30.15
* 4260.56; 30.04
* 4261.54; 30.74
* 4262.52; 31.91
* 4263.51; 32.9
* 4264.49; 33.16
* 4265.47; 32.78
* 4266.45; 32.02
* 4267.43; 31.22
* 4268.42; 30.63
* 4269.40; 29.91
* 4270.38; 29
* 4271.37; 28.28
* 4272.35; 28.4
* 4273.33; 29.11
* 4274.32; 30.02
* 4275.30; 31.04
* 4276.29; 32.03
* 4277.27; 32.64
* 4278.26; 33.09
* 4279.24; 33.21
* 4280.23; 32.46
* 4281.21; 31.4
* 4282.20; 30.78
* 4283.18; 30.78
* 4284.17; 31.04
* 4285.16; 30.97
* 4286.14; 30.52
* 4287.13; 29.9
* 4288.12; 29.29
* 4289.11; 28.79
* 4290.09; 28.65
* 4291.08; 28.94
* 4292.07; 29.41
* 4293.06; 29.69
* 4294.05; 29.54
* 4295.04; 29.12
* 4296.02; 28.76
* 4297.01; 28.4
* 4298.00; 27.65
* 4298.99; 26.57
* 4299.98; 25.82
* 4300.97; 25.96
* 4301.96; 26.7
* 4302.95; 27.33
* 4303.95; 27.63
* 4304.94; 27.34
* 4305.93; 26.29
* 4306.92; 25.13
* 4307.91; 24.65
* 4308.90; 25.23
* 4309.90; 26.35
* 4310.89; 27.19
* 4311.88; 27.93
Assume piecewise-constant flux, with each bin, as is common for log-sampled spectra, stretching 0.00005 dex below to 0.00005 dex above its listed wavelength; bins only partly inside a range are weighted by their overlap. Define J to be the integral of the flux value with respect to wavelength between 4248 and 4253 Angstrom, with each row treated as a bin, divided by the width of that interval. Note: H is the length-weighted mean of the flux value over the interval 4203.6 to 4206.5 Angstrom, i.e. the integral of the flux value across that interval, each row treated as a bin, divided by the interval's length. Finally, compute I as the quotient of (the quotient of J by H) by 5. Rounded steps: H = 32.2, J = 32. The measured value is 0.20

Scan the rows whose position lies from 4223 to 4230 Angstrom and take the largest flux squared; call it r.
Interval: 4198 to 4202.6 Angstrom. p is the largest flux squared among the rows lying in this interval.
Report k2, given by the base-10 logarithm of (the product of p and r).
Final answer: 5.98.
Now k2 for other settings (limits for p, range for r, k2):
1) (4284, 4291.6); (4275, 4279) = 6.02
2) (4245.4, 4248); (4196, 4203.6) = 6.03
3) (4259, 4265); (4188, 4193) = 6.13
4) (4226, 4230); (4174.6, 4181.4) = 6.06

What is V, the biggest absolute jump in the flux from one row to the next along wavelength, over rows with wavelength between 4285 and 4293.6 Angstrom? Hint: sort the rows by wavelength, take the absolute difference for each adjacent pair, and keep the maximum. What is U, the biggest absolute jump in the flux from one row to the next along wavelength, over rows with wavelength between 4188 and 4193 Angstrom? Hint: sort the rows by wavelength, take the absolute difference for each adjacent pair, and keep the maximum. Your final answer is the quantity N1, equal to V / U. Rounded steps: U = 1.7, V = 0.62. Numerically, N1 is 0.4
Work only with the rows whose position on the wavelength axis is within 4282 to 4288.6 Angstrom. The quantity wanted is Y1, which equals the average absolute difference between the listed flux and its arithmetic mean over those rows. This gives 0.5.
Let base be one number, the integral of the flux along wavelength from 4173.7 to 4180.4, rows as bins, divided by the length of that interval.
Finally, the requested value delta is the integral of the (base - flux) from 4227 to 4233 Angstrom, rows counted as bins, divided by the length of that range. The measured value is 2.3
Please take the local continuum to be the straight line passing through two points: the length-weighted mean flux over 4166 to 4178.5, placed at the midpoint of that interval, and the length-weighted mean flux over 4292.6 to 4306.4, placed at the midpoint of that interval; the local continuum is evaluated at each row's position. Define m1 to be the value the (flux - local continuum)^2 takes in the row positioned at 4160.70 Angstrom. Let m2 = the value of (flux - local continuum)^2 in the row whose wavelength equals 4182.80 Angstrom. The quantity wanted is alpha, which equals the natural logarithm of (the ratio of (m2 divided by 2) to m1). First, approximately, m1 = 3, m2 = 0.60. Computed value -2.3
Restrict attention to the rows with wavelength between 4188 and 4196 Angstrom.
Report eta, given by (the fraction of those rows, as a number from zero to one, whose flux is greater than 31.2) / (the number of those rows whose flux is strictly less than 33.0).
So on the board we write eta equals 0.25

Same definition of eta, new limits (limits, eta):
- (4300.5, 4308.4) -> 0.00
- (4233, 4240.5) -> 0.15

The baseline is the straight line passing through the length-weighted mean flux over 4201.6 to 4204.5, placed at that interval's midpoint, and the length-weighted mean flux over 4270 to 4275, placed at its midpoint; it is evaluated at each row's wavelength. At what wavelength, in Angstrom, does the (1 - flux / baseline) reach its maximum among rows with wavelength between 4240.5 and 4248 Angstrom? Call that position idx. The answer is 4247.83 Angstrom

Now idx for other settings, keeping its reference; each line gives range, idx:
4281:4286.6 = 4286.14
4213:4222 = 4217.61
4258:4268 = 4260.56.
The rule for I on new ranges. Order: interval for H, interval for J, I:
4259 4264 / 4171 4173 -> 0.21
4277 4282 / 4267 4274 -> 0.18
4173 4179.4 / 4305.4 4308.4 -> 0.15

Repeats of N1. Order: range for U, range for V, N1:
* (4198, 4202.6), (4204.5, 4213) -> 1.3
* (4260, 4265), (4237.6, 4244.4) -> 0.8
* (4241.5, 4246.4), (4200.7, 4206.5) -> 1.1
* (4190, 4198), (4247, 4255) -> 0.6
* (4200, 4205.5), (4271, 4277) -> 1.4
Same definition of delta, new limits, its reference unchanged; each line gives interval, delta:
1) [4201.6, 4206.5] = 1.9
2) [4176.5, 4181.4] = -0.3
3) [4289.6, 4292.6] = 4.6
